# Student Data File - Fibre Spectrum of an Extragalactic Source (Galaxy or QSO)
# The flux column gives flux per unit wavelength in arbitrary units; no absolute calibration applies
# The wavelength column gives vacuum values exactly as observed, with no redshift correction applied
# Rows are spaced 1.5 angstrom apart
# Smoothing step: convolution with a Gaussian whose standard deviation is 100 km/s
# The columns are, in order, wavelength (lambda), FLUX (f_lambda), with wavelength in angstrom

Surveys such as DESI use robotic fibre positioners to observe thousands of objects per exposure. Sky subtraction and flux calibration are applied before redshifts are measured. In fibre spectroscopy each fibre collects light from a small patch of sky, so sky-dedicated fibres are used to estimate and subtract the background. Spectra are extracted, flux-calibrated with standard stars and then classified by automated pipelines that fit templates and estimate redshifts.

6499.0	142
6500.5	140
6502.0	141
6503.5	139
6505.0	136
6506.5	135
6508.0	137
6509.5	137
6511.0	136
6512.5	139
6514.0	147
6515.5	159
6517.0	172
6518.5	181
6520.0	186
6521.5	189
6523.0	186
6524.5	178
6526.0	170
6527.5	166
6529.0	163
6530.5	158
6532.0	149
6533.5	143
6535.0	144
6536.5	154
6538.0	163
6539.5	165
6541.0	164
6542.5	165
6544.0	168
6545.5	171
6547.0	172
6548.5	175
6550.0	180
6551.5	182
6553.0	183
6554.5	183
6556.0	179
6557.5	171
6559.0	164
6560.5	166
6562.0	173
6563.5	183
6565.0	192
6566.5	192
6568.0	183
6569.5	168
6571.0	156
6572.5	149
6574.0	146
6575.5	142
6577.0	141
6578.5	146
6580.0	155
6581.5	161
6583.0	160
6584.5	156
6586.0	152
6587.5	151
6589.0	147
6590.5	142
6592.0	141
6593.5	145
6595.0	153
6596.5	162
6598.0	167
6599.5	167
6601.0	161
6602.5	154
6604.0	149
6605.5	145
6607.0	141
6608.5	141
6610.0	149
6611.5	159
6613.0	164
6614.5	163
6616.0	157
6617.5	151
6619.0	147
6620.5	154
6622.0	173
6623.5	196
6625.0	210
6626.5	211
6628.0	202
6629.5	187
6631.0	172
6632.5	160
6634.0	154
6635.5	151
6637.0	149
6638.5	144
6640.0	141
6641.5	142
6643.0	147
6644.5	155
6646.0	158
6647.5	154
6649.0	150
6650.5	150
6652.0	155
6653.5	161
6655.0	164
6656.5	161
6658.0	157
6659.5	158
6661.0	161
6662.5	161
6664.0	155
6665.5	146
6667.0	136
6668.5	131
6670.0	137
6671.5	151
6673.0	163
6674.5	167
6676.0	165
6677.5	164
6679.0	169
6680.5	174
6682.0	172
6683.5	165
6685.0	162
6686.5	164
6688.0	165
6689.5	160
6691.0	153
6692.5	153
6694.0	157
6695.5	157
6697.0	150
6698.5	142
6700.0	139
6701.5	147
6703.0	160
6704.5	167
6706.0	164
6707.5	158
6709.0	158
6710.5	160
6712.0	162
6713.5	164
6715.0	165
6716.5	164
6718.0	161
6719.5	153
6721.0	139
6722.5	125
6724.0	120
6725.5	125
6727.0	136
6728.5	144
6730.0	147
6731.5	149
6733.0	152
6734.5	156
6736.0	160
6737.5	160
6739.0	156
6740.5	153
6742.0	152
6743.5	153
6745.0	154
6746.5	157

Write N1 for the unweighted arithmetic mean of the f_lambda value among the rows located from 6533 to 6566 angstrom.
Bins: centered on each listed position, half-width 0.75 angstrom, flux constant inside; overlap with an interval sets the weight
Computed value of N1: 170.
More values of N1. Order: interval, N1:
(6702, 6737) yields 152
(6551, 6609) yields 160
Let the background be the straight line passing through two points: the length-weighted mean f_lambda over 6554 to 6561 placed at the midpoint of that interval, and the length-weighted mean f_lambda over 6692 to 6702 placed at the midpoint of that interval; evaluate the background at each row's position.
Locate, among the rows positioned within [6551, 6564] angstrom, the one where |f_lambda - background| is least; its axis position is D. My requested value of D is 6562.0 angstrom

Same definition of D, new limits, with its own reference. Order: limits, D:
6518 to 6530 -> 6524.5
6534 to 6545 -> 6544.0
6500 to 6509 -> 6502.0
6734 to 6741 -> 6740.5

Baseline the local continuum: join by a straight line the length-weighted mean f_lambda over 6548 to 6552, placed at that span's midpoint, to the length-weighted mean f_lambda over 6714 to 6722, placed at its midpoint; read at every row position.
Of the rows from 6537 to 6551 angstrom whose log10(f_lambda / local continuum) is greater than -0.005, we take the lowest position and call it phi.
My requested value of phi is 6550.0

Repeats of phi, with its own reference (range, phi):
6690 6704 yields 6695.5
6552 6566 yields 6553.0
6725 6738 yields 6733.0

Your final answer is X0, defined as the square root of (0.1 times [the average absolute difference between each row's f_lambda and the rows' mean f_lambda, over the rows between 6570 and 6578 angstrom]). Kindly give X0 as 0.7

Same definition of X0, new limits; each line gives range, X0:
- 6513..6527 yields 1.0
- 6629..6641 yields 1.1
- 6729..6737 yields 0.6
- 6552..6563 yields 0.8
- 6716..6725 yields 1.3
